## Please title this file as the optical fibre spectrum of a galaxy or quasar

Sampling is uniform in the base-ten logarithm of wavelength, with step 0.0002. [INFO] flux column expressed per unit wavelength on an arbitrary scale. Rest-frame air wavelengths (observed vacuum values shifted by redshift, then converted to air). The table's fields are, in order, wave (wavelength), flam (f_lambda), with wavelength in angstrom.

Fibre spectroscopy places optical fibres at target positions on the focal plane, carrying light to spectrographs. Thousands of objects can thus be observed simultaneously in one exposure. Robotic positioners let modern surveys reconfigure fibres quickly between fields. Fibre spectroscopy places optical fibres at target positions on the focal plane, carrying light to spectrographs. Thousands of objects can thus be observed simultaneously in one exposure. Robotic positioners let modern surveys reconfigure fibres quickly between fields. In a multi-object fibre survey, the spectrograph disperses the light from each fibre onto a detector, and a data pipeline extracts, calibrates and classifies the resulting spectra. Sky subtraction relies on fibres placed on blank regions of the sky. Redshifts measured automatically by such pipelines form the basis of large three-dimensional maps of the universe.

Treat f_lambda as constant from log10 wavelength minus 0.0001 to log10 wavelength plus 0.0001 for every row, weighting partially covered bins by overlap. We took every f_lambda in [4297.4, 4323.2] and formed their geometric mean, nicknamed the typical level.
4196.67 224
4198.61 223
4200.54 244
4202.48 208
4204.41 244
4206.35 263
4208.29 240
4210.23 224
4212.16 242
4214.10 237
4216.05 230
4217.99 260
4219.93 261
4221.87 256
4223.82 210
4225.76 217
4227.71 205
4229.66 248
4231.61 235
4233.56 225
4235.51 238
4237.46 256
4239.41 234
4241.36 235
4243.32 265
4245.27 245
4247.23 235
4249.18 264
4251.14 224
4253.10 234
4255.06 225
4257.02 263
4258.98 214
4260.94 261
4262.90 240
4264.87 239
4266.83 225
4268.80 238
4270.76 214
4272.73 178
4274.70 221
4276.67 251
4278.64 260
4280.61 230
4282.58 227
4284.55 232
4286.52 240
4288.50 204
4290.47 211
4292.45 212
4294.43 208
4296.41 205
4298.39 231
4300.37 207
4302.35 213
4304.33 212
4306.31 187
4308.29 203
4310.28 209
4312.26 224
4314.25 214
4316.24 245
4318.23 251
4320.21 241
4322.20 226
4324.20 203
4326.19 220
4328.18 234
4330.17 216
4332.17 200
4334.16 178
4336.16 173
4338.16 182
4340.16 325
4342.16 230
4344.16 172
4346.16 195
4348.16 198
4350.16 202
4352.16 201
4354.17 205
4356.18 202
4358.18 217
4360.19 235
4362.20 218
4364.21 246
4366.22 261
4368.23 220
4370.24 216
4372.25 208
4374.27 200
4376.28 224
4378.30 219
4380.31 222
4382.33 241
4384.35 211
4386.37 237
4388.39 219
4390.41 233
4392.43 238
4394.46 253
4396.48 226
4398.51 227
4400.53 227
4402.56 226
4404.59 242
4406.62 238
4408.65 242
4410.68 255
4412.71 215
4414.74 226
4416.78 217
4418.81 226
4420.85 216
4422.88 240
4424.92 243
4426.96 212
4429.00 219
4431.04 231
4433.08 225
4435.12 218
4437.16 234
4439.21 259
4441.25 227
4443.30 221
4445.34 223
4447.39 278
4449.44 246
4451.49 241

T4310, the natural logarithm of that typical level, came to 5.39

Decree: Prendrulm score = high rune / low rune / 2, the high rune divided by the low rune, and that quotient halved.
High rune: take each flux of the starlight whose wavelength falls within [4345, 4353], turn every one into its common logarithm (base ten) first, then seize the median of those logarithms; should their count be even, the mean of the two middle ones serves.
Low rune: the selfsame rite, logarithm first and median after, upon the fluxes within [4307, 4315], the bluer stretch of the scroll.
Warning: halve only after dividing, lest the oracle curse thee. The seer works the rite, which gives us 0.495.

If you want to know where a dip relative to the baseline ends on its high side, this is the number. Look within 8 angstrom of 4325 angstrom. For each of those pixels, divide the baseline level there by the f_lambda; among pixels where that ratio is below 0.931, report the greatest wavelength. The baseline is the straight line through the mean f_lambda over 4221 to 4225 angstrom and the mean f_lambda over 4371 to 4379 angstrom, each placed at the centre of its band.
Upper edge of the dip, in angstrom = 4320.21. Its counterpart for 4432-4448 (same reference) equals 4447.39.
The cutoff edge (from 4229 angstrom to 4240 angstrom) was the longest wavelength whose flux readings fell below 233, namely 4233.56 angstrom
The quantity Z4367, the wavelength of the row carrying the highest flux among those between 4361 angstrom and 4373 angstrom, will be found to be 4366.22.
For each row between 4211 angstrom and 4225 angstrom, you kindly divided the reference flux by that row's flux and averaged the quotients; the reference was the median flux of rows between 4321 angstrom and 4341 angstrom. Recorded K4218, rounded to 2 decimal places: 0.87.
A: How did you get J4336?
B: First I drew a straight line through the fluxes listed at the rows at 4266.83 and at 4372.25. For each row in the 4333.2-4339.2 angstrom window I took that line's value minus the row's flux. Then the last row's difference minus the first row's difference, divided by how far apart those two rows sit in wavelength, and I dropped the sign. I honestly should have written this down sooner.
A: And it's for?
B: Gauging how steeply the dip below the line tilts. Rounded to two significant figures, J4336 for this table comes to 1.2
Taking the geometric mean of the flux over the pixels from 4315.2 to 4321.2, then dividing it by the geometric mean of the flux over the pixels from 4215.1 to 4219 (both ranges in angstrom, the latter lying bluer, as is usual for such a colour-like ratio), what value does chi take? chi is 1.00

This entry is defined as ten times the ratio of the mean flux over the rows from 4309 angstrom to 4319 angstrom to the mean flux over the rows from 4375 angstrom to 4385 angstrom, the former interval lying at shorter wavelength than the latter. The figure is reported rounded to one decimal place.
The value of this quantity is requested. 10.2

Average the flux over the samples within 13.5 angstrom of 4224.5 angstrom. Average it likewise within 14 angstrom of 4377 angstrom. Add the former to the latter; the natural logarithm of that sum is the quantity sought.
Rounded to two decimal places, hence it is 6.14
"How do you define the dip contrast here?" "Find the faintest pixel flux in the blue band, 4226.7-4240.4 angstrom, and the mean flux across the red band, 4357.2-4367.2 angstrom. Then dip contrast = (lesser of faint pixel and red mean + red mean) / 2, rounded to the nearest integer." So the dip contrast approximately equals 220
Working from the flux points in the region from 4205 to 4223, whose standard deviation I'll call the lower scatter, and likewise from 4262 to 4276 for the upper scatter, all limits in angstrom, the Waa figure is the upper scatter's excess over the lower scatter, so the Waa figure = 7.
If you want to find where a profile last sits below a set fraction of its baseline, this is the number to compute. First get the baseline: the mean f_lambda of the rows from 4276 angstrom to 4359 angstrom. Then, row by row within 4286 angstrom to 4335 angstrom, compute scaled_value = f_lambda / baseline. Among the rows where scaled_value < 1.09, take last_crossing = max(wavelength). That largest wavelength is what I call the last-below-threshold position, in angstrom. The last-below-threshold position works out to 4334.16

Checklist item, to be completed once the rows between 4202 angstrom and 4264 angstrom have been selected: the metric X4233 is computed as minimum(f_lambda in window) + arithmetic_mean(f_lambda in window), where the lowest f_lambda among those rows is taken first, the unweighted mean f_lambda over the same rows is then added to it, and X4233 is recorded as 444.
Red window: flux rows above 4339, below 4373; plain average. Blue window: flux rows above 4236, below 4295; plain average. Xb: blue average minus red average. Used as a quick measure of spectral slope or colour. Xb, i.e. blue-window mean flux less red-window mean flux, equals 12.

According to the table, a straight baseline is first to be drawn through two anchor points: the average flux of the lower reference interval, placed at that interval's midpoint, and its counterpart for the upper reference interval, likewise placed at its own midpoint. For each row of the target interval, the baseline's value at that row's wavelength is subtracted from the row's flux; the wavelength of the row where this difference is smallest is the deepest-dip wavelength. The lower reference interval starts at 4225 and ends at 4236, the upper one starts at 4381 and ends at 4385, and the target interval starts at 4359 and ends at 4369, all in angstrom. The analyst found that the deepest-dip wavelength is 4362.20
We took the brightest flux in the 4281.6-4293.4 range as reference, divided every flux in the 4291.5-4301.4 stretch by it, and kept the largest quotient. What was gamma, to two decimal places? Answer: 0.96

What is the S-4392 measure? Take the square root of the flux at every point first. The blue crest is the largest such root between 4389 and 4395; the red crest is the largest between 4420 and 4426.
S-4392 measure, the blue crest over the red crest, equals 1.02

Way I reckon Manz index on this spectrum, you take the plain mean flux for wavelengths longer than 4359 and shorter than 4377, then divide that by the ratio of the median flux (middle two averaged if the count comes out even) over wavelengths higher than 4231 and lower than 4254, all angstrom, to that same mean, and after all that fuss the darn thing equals 216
